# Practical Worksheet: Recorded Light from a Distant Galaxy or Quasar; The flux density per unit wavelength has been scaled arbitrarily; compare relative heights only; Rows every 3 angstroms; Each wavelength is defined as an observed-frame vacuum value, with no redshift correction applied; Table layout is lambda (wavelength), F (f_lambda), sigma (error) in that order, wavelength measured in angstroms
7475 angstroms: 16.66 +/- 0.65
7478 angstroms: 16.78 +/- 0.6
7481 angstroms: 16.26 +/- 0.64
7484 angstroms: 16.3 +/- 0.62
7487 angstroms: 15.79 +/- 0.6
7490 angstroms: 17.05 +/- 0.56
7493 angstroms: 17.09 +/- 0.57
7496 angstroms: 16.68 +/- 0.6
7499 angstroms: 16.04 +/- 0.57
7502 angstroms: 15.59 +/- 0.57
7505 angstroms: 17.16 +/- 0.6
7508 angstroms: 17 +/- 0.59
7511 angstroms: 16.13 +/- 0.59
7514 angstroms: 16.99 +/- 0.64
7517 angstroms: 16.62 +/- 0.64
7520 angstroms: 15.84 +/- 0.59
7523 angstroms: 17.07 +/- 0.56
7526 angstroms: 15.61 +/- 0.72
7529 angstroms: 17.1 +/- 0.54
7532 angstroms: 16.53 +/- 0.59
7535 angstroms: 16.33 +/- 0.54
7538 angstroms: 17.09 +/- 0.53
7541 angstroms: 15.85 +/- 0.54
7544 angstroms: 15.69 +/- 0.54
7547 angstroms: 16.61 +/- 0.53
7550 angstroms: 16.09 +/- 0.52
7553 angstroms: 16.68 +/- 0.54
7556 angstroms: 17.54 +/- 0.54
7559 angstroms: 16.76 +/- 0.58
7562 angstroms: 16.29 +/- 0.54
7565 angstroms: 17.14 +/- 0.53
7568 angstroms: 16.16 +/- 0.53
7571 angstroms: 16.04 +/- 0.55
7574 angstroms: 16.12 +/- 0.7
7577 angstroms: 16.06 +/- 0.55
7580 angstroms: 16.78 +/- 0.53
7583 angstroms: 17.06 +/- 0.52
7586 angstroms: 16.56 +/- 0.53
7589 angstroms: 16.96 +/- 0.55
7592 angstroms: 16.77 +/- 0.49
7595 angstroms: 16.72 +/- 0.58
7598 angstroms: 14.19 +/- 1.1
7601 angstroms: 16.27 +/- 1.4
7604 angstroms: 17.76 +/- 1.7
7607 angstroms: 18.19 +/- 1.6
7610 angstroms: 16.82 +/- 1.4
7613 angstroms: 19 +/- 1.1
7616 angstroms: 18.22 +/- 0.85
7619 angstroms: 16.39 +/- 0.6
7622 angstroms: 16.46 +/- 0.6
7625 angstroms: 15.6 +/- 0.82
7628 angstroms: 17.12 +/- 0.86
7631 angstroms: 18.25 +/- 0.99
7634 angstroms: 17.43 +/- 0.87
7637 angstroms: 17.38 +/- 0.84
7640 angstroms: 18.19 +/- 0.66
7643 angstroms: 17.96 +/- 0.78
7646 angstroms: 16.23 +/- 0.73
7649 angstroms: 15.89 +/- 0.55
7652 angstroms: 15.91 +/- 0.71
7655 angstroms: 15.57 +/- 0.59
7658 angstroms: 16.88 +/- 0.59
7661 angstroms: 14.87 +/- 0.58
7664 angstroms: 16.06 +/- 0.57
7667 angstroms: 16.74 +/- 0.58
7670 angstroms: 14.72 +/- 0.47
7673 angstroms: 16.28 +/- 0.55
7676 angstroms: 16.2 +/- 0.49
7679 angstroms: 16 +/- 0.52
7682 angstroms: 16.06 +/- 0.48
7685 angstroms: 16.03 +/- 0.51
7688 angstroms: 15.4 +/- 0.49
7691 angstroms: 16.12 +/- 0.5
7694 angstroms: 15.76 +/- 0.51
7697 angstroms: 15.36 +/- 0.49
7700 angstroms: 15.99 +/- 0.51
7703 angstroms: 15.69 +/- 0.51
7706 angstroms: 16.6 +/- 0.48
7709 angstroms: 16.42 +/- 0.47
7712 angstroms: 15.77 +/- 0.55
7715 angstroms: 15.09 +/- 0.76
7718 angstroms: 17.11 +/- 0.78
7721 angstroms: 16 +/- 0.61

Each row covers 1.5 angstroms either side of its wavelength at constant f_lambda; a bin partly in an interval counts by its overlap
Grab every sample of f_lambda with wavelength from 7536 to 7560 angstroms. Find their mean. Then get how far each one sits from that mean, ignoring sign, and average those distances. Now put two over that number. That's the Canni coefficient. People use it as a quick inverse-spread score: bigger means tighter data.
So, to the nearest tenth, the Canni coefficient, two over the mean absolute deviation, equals 4.0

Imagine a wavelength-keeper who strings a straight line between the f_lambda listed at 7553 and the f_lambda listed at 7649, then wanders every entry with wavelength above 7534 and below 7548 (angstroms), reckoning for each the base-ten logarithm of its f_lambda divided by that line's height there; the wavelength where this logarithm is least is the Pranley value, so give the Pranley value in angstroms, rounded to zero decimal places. 7544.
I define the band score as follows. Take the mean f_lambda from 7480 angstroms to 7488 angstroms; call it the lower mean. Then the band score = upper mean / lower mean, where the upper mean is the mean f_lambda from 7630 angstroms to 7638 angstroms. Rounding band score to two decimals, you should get 1.10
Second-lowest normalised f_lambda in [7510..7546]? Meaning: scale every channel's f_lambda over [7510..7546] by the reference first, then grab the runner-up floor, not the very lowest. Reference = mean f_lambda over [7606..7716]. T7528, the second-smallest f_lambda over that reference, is 0.95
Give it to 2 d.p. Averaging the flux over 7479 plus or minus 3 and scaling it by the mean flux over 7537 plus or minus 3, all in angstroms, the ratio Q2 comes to 0.99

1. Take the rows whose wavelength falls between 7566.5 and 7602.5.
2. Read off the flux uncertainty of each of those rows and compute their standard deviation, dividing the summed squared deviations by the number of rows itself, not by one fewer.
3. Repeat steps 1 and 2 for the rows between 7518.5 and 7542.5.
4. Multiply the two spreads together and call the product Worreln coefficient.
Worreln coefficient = 0.0159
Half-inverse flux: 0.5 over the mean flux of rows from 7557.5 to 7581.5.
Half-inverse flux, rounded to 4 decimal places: 0.0305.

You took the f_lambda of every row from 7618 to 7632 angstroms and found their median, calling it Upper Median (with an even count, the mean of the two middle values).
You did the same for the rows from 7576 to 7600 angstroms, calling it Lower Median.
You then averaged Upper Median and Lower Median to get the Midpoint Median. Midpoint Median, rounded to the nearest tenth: 16.6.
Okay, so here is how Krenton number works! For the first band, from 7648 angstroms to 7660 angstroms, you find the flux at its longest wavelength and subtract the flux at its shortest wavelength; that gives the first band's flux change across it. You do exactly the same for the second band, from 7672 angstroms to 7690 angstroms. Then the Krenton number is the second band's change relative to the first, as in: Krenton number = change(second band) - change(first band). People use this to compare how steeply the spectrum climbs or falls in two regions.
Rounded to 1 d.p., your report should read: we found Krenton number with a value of -1.9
